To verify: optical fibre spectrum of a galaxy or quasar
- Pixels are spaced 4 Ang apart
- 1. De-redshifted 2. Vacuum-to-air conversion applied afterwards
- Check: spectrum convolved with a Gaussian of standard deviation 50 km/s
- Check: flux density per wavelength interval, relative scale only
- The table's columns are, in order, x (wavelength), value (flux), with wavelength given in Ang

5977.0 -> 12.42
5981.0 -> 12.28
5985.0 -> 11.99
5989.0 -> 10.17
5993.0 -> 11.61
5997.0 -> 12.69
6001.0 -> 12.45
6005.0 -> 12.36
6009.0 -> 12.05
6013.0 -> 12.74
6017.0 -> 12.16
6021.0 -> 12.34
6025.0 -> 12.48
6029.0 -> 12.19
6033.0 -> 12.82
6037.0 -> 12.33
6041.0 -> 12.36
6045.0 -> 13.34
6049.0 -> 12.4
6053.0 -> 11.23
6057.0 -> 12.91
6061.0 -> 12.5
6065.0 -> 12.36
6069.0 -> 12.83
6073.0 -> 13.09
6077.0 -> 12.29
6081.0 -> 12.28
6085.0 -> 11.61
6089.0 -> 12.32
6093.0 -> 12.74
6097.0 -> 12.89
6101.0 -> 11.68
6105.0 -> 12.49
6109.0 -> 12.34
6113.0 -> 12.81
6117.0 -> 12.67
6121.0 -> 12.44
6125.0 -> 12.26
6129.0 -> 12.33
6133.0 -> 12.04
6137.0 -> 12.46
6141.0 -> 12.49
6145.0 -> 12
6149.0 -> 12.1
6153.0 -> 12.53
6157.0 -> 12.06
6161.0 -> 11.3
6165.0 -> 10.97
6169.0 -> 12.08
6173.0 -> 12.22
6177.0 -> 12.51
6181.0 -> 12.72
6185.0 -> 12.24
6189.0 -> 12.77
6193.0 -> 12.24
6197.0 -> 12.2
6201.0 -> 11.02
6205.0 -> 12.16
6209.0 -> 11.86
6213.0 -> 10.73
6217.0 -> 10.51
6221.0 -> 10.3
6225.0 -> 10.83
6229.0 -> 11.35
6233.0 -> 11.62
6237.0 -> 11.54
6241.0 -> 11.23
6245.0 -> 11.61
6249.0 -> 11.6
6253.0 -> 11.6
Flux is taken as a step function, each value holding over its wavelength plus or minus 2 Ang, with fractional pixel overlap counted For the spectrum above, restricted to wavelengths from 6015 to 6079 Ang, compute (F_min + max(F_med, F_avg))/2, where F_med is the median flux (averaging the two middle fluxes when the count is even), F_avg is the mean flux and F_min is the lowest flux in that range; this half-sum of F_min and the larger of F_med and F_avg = 11.9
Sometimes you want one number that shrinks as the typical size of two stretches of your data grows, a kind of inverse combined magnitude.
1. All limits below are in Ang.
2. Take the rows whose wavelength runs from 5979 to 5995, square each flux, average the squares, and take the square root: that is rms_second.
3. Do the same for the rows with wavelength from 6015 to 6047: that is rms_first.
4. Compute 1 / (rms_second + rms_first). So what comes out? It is 0.0416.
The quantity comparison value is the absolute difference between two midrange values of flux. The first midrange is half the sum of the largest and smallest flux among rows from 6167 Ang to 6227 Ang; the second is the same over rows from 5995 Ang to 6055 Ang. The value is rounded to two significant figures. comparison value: 0.75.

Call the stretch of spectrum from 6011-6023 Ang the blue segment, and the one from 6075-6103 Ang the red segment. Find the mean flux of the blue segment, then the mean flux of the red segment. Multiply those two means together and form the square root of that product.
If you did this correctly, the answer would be 12.3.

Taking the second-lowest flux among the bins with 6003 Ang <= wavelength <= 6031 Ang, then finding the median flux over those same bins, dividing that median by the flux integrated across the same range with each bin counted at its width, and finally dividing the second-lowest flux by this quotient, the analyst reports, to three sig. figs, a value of 340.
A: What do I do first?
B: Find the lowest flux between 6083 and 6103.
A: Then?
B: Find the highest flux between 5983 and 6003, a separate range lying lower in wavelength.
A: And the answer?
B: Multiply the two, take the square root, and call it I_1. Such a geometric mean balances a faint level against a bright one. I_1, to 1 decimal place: 12.1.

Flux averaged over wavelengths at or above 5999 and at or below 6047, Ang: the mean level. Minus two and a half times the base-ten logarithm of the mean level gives -2.74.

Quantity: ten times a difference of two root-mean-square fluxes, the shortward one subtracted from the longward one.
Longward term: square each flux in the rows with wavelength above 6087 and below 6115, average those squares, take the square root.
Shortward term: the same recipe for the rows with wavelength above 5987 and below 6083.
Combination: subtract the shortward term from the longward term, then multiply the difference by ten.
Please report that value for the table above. 1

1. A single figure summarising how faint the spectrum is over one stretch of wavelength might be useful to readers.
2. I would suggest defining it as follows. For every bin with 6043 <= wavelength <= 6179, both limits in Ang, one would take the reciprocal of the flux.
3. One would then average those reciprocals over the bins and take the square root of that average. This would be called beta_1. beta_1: 0.2853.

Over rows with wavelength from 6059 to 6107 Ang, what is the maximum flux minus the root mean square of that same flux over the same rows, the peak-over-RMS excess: 0.66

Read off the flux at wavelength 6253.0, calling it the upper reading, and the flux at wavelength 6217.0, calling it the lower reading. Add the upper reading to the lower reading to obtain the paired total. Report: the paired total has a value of 22.1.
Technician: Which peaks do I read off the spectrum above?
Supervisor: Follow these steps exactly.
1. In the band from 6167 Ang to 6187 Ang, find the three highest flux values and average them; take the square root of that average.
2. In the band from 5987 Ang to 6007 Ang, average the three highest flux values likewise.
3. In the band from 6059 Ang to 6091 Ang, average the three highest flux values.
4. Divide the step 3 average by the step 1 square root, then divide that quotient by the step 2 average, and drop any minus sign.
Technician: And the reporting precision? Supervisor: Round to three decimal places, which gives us 0.290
